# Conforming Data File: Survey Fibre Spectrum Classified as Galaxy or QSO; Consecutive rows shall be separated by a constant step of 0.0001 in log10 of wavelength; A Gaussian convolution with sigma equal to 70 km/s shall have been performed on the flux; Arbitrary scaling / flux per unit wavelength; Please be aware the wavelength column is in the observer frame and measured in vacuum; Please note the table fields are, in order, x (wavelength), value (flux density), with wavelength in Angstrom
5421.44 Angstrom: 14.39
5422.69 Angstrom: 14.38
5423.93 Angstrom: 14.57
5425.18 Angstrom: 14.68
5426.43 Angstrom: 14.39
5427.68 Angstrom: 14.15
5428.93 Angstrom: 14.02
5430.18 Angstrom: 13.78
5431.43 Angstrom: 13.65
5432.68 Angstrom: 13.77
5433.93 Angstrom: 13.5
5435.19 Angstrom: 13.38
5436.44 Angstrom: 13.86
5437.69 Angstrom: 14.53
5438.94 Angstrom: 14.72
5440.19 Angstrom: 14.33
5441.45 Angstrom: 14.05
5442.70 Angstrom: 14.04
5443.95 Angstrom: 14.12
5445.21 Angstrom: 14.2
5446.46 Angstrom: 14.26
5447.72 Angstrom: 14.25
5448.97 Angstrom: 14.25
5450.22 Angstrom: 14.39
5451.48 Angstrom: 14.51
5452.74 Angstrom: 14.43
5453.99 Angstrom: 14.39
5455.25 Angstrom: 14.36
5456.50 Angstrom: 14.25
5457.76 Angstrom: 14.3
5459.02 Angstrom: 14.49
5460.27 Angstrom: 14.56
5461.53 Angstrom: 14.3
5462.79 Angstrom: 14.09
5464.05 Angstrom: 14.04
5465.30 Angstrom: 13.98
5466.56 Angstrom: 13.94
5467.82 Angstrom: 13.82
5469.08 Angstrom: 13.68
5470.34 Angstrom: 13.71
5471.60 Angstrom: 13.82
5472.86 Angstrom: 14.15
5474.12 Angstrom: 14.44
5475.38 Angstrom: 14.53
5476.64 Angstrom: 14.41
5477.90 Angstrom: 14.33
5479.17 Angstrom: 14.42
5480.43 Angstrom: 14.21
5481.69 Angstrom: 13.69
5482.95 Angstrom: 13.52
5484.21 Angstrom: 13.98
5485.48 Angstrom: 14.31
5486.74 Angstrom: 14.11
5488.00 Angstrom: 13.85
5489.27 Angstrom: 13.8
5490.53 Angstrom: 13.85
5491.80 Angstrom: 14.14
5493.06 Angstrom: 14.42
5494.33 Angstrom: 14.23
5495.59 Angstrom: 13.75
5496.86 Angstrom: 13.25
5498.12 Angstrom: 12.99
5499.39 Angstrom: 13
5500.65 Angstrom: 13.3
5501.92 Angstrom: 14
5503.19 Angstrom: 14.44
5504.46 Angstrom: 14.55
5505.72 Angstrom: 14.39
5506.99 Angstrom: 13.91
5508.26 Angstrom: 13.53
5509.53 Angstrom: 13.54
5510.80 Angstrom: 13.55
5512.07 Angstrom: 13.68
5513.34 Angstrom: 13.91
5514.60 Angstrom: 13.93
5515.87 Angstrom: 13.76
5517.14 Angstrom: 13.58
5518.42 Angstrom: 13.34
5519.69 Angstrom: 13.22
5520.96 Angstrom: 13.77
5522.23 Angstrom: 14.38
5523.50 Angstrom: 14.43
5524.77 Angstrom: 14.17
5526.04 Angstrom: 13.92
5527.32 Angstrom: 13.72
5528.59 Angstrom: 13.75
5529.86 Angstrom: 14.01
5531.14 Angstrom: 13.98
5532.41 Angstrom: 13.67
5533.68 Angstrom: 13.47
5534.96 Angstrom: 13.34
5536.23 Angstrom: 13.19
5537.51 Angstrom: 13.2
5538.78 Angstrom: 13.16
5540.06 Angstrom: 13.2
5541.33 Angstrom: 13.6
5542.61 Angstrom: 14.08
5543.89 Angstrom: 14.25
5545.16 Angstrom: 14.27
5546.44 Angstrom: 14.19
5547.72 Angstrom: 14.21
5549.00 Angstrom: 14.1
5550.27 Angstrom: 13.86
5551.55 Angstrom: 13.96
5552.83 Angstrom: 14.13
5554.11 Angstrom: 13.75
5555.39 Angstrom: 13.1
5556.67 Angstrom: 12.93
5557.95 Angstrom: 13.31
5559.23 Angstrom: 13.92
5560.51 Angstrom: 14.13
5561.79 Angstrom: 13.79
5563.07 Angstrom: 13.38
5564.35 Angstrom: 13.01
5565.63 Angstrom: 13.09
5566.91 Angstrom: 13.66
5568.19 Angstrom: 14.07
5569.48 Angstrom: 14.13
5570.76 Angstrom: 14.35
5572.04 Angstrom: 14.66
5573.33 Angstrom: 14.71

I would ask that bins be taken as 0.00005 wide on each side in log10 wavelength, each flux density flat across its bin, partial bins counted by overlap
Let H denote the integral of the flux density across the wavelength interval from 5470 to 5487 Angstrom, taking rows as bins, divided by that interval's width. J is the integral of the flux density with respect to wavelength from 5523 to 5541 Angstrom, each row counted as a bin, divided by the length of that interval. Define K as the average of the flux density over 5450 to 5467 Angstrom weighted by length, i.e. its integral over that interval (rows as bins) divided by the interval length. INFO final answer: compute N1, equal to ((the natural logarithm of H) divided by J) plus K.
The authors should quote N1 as 14.5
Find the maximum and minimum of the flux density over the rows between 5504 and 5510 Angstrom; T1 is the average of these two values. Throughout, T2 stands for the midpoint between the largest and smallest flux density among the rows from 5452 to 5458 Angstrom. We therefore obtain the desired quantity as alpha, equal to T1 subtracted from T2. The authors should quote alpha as 0.30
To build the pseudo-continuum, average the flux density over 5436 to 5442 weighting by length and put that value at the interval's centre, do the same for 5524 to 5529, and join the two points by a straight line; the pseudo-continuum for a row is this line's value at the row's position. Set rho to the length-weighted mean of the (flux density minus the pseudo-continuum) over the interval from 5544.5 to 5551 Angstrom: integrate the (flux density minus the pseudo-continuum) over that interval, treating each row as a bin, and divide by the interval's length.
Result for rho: 0.31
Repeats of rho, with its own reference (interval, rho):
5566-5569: 0.09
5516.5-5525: -0.11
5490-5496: 0.03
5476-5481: 0.21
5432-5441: -0.31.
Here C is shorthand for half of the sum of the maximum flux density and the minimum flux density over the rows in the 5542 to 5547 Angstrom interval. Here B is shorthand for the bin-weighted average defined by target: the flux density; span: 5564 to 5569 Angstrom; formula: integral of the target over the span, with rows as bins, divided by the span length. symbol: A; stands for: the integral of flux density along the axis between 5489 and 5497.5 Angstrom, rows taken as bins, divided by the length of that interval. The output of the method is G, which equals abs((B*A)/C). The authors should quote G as 13.3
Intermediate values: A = 13.9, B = 13.5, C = 14.2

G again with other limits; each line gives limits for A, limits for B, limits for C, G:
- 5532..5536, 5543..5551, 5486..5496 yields 13.5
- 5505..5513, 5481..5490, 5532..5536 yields 14.2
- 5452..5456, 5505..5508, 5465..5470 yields 14.7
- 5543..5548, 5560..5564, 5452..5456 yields 13.5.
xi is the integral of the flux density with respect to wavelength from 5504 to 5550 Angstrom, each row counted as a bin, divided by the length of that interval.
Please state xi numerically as 13.80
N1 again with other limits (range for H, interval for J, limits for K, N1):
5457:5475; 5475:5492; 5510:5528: 14.0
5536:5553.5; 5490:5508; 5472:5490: 14.3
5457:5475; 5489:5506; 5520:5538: 14.0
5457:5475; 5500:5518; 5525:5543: 13.8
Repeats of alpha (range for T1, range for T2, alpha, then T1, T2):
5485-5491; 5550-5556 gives -0.44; 14.1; 13.6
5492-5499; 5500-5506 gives 0.22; 13.7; 13.9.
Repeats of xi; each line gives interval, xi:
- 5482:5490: 13.92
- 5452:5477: 14.18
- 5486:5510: 13.85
